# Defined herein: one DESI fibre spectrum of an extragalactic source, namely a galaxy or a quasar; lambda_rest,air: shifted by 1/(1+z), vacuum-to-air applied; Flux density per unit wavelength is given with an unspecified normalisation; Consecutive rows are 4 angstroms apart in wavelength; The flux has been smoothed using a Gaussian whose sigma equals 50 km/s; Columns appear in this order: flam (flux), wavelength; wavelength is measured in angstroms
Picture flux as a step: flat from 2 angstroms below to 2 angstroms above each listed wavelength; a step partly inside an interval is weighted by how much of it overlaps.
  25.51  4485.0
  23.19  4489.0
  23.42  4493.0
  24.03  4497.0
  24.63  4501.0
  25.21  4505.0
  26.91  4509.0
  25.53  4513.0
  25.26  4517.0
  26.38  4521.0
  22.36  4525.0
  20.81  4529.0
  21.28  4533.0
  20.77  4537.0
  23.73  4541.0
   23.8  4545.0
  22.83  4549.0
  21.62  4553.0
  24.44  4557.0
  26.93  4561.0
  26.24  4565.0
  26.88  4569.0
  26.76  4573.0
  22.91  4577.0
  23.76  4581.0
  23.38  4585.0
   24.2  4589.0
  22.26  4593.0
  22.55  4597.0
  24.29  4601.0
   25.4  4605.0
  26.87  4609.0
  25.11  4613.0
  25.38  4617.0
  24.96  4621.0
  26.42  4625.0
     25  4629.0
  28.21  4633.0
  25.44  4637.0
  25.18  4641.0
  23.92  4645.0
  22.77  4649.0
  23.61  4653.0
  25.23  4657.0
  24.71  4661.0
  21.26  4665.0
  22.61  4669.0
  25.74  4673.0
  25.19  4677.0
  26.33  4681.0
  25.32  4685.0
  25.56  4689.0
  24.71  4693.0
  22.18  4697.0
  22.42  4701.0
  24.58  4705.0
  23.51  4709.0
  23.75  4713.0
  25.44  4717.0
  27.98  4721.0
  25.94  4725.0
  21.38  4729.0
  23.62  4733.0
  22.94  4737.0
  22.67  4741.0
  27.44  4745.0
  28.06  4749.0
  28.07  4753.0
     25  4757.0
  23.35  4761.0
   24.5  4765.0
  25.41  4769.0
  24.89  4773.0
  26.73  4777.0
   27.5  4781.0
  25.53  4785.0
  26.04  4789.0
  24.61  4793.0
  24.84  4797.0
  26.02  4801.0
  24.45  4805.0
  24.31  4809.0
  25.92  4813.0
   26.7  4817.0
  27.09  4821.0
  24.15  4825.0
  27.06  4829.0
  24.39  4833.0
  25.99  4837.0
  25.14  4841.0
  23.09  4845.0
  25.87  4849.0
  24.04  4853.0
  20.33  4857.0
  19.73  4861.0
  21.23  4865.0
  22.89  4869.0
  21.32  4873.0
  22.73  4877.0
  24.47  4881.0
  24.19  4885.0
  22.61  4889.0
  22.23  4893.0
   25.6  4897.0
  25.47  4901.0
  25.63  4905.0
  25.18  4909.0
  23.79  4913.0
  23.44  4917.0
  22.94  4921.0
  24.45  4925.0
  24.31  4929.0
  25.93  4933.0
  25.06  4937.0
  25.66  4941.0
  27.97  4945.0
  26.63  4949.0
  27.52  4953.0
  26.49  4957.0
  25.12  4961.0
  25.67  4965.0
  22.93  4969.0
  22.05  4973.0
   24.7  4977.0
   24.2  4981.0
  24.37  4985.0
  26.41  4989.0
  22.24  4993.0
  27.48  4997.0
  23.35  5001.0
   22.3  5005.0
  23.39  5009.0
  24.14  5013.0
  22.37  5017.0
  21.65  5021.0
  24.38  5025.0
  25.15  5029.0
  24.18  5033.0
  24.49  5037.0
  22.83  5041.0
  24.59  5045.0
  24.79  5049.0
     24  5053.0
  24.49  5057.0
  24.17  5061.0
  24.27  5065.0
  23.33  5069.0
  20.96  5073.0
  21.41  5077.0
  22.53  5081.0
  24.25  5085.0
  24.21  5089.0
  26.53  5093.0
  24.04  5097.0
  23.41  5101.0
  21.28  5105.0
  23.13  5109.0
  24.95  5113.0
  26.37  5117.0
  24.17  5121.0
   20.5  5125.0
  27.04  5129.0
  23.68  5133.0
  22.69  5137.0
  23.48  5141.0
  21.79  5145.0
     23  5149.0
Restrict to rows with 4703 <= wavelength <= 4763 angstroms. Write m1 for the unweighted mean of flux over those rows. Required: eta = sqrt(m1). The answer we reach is 4.99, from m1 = 24.9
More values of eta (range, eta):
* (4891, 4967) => 5.02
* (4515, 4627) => 4.92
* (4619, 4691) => 4.99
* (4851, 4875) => 4.65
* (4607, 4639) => 5.09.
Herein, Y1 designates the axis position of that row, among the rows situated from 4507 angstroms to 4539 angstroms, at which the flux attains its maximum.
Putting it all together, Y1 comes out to 4509.0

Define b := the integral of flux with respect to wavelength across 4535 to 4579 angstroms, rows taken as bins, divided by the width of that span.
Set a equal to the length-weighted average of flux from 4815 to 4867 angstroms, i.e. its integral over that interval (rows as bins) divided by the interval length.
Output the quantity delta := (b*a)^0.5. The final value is 24.24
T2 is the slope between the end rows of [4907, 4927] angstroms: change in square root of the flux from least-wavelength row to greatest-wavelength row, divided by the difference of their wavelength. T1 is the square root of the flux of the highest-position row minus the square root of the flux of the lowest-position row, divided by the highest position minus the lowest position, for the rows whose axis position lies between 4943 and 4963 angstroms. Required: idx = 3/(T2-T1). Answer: 236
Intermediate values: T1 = -0.017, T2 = 0.00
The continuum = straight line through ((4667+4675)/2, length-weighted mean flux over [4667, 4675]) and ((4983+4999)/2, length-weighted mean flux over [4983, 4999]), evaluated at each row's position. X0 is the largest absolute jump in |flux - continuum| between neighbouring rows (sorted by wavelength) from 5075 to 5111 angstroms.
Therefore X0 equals 2.14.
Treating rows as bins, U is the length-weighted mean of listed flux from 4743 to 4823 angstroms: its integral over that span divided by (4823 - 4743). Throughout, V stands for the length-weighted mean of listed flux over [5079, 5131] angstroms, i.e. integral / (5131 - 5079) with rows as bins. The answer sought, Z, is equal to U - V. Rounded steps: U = 25.8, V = 24.0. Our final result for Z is 1.8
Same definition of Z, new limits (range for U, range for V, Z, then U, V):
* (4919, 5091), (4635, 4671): 0.4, 24.3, 23.9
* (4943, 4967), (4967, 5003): 2.4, 26.6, 24.2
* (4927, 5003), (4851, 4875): 3.6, 25.2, 21.6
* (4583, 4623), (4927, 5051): -0.2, 24.4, 24.6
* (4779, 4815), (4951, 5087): 1.5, 25.5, 24.0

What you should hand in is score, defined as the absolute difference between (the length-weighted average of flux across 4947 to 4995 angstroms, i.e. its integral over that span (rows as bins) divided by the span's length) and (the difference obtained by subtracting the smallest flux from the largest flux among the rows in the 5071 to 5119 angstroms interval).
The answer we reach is 19.3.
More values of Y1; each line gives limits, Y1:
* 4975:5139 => 4997.0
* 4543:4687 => 4633.0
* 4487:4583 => 4561.0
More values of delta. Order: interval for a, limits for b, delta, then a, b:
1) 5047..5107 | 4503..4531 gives 24.10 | 23.6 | 24.6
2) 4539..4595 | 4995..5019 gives 24.05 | 24.3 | 23.8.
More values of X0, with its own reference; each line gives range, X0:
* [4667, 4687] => 1.13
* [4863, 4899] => 1.85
